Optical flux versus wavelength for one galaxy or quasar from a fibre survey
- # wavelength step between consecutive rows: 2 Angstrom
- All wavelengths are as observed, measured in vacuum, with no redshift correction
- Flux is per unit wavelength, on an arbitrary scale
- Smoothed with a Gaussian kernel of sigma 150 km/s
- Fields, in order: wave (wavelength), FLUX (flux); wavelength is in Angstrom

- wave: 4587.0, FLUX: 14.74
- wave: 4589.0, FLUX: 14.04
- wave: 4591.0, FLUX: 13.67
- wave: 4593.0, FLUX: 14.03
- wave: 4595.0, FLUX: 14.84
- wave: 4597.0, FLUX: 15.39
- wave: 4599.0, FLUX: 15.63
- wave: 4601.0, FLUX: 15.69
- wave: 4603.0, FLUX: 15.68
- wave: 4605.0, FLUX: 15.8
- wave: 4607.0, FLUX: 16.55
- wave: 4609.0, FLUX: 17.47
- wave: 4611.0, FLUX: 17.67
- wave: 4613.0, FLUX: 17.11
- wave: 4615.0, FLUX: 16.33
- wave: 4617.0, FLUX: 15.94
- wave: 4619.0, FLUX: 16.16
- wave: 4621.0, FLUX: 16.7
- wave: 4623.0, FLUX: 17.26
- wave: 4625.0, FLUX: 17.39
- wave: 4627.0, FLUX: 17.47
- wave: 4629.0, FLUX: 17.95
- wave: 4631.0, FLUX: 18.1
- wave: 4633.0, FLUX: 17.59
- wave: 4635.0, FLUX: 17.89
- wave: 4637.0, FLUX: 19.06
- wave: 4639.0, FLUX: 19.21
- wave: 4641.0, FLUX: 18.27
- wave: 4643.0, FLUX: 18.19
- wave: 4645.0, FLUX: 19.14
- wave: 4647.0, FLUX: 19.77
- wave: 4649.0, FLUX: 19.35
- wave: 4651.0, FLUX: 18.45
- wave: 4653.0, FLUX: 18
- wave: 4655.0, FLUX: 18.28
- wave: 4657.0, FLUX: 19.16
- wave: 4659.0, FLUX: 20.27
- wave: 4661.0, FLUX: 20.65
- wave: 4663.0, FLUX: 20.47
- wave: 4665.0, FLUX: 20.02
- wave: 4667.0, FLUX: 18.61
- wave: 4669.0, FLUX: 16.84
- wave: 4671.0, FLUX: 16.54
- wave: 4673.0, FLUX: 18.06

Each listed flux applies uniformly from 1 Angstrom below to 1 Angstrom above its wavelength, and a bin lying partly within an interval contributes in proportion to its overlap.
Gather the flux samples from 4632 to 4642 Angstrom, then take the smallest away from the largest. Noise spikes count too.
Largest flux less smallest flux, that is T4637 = 1.6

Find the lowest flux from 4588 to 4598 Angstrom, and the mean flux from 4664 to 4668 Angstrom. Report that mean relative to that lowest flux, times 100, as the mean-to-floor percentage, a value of 141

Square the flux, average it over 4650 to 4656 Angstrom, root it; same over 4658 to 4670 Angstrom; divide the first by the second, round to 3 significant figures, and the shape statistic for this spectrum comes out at 0.934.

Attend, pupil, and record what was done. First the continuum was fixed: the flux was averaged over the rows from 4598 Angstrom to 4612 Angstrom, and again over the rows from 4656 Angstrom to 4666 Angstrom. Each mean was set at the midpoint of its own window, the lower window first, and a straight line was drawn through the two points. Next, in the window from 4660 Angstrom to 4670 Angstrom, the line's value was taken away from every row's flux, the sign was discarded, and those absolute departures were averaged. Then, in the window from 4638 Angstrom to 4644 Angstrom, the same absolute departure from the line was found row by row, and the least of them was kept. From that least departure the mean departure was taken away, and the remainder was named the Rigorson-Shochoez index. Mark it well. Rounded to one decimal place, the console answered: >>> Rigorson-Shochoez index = -0.9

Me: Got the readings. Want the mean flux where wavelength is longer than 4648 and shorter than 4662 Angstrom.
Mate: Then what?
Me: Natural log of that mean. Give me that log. 2.95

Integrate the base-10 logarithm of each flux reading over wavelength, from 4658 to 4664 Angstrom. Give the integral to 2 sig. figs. 7.9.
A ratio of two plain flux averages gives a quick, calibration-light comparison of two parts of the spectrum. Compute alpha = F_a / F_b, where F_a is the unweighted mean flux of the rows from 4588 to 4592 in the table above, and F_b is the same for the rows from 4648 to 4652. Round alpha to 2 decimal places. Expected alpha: 0.73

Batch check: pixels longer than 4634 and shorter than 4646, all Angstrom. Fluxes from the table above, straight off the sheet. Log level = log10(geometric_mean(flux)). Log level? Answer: 1.27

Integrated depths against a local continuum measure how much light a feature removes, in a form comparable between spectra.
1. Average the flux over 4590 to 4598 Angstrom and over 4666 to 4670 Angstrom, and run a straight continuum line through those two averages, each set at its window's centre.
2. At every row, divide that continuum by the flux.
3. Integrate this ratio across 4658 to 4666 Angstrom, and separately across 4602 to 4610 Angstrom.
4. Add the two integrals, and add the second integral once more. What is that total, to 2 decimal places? 21.55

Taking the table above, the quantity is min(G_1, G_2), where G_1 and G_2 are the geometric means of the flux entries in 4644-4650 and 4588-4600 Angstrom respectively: 15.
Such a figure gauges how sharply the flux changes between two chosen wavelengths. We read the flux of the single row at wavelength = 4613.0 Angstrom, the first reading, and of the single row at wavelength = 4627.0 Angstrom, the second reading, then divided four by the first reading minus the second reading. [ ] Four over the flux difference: -11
